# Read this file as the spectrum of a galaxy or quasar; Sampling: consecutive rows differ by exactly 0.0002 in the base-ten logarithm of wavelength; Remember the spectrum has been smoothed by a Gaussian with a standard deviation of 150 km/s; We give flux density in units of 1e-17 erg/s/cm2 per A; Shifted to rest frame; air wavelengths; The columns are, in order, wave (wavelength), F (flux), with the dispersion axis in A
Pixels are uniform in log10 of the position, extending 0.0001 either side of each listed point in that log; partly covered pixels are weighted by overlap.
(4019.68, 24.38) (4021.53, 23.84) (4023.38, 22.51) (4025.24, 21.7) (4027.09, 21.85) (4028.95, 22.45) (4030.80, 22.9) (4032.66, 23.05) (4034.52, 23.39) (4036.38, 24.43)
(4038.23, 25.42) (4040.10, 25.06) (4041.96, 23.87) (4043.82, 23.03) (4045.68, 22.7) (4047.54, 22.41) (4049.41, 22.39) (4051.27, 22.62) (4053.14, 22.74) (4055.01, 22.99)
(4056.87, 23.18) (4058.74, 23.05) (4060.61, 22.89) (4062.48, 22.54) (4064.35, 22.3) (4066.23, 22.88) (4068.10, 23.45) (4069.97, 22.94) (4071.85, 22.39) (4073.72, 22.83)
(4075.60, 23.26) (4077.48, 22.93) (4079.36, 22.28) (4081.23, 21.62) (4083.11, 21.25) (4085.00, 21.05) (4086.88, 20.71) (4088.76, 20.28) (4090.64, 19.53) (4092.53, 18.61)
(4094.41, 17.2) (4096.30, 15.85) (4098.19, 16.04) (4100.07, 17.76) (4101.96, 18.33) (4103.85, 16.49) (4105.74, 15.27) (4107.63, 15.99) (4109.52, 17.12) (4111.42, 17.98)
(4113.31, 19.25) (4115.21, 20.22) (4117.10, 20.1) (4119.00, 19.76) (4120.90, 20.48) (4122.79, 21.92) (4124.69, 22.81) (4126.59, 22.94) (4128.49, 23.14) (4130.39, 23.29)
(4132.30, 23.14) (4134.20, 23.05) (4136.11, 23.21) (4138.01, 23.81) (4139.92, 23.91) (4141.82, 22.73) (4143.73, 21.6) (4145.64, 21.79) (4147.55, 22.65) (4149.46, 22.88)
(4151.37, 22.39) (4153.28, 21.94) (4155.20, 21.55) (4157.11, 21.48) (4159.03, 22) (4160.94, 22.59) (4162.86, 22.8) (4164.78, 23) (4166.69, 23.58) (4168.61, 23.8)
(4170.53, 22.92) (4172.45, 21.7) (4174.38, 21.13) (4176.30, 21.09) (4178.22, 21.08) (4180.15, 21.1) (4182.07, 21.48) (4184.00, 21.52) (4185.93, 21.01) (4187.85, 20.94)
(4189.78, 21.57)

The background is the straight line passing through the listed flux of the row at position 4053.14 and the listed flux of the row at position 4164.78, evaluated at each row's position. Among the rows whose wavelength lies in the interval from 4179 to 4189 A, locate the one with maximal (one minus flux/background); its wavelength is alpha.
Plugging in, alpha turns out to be 4187.85 A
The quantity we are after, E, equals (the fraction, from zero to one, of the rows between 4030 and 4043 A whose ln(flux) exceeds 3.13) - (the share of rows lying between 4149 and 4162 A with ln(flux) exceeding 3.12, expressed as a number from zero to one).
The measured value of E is 0.9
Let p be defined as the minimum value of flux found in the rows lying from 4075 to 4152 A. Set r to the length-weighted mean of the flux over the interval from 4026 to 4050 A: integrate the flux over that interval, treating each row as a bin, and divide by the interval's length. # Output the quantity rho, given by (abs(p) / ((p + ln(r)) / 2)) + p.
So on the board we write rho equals 16.9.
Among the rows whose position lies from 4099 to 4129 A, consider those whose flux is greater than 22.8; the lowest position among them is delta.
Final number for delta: 4124.69 A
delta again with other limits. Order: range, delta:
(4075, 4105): 4075.60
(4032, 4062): 4032.66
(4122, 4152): 4124.69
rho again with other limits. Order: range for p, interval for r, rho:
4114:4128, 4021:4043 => 21.5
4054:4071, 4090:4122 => 24.1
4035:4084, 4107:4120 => 23.0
